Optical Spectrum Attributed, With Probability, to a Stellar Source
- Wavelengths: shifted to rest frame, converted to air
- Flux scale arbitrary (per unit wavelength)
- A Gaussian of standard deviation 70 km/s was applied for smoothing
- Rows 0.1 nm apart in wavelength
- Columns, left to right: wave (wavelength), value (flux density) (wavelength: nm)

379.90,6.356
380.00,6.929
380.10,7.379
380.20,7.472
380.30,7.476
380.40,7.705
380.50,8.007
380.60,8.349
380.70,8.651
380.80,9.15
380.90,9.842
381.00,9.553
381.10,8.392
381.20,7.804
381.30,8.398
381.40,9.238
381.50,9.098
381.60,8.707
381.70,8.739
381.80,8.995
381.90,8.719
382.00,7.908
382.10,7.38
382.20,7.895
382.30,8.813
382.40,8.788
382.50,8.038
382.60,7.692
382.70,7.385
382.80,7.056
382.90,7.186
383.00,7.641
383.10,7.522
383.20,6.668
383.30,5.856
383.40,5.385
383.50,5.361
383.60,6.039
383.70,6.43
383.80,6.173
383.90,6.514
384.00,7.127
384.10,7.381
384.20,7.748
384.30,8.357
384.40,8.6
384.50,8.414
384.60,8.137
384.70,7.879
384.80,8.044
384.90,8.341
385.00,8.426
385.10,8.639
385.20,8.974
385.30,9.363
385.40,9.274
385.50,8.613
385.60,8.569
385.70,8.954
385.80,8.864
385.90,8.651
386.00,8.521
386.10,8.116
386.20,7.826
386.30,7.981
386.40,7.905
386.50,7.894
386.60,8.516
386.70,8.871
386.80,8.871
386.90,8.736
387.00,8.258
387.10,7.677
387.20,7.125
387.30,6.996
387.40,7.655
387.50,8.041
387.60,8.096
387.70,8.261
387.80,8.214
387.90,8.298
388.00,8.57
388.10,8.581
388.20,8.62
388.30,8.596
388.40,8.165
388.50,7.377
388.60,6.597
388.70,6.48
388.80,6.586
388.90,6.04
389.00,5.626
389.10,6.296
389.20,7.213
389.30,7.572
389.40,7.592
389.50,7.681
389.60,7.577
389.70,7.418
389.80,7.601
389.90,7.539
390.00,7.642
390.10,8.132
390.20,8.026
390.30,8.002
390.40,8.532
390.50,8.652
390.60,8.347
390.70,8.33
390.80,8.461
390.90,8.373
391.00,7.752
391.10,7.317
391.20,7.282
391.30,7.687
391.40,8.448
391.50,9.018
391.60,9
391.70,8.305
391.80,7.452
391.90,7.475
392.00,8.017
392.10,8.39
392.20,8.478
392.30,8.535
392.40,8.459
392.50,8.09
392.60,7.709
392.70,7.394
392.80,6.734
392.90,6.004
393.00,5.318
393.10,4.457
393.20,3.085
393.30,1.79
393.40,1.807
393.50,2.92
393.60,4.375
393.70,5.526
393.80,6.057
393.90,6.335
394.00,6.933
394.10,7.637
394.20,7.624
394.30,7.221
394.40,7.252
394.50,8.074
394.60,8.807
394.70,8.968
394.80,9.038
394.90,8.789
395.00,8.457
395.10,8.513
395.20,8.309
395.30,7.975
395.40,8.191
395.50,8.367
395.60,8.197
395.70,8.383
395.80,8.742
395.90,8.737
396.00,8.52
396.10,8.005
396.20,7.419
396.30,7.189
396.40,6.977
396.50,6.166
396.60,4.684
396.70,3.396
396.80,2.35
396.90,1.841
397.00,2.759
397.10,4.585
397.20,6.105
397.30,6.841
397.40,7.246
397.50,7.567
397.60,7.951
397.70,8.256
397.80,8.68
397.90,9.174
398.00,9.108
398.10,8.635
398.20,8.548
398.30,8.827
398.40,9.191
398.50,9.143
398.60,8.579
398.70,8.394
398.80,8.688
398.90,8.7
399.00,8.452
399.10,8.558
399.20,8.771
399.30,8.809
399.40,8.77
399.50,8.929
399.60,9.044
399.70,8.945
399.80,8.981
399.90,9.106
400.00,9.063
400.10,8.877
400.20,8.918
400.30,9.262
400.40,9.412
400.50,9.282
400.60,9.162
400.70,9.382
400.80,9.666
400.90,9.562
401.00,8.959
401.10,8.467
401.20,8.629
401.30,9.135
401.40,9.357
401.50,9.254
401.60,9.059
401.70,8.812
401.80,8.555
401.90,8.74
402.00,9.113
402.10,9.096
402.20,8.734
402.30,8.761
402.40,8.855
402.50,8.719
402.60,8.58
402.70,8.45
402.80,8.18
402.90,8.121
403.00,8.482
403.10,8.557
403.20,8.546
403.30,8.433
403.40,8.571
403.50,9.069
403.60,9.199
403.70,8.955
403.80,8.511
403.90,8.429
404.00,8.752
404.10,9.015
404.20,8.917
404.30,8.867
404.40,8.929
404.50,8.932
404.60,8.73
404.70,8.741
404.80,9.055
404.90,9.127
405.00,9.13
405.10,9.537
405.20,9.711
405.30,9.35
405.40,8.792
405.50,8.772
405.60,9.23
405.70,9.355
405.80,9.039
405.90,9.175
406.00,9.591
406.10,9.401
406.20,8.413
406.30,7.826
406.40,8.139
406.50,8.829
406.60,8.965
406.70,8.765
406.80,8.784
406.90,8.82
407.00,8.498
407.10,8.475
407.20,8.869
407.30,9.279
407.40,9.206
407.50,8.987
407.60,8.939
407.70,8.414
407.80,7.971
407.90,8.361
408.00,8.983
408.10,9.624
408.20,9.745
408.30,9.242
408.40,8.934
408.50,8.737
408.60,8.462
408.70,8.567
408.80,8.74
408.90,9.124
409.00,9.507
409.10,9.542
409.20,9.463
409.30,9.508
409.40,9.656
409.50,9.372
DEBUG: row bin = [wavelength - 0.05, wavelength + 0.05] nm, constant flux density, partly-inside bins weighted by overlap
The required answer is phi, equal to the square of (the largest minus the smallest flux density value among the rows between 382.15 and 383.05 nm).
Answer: 3.1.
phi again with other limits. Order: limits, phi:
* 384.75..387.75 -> 5.6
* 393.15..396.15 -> 52.5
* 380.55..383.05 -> 7.8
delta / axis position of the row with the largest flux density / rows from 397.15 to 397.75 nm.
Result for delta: 397.70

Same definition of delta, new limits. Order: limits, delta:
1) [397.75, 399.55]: 398.40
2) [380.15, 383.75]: 380.90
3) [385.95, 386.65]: 386.00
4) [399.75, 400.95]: 400.80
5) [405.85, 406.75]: 406.00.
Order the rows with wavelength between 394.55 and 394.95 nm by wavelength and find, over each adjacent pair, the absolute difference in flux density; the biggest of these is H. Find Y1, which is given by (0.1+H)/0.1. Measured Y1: 3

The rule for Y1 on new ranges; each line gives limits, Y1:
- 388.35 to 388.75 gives 9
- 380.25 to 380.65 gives 4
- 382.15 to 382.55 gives 10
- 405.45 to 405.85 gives 6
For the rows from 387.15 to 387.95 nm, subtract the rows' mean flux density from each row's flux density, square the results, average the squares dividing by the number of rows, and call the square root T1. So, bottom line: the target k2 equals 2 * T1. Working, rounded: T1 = 0.49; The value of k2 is 0.97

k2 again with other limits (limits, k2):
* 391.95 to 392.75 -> 0.77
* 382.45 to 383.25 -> 0.80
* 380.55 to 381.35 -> 1.29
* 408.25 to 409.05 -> 0.67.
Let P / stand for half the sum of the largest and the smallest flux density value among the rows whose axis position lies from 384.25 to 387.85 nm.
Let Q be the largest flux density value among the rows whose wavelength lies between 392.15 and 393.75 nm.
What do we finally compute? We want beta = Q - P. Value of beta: 0.36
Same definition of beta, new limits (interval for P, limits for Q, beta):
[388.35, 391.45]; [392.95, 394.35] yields 0.50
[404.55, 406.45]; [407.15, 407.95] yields 0.51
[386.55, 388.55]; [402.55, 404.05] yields 1.27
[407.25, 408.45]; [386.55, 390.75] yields 0.01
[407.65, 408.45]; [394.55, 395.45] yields 0.18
